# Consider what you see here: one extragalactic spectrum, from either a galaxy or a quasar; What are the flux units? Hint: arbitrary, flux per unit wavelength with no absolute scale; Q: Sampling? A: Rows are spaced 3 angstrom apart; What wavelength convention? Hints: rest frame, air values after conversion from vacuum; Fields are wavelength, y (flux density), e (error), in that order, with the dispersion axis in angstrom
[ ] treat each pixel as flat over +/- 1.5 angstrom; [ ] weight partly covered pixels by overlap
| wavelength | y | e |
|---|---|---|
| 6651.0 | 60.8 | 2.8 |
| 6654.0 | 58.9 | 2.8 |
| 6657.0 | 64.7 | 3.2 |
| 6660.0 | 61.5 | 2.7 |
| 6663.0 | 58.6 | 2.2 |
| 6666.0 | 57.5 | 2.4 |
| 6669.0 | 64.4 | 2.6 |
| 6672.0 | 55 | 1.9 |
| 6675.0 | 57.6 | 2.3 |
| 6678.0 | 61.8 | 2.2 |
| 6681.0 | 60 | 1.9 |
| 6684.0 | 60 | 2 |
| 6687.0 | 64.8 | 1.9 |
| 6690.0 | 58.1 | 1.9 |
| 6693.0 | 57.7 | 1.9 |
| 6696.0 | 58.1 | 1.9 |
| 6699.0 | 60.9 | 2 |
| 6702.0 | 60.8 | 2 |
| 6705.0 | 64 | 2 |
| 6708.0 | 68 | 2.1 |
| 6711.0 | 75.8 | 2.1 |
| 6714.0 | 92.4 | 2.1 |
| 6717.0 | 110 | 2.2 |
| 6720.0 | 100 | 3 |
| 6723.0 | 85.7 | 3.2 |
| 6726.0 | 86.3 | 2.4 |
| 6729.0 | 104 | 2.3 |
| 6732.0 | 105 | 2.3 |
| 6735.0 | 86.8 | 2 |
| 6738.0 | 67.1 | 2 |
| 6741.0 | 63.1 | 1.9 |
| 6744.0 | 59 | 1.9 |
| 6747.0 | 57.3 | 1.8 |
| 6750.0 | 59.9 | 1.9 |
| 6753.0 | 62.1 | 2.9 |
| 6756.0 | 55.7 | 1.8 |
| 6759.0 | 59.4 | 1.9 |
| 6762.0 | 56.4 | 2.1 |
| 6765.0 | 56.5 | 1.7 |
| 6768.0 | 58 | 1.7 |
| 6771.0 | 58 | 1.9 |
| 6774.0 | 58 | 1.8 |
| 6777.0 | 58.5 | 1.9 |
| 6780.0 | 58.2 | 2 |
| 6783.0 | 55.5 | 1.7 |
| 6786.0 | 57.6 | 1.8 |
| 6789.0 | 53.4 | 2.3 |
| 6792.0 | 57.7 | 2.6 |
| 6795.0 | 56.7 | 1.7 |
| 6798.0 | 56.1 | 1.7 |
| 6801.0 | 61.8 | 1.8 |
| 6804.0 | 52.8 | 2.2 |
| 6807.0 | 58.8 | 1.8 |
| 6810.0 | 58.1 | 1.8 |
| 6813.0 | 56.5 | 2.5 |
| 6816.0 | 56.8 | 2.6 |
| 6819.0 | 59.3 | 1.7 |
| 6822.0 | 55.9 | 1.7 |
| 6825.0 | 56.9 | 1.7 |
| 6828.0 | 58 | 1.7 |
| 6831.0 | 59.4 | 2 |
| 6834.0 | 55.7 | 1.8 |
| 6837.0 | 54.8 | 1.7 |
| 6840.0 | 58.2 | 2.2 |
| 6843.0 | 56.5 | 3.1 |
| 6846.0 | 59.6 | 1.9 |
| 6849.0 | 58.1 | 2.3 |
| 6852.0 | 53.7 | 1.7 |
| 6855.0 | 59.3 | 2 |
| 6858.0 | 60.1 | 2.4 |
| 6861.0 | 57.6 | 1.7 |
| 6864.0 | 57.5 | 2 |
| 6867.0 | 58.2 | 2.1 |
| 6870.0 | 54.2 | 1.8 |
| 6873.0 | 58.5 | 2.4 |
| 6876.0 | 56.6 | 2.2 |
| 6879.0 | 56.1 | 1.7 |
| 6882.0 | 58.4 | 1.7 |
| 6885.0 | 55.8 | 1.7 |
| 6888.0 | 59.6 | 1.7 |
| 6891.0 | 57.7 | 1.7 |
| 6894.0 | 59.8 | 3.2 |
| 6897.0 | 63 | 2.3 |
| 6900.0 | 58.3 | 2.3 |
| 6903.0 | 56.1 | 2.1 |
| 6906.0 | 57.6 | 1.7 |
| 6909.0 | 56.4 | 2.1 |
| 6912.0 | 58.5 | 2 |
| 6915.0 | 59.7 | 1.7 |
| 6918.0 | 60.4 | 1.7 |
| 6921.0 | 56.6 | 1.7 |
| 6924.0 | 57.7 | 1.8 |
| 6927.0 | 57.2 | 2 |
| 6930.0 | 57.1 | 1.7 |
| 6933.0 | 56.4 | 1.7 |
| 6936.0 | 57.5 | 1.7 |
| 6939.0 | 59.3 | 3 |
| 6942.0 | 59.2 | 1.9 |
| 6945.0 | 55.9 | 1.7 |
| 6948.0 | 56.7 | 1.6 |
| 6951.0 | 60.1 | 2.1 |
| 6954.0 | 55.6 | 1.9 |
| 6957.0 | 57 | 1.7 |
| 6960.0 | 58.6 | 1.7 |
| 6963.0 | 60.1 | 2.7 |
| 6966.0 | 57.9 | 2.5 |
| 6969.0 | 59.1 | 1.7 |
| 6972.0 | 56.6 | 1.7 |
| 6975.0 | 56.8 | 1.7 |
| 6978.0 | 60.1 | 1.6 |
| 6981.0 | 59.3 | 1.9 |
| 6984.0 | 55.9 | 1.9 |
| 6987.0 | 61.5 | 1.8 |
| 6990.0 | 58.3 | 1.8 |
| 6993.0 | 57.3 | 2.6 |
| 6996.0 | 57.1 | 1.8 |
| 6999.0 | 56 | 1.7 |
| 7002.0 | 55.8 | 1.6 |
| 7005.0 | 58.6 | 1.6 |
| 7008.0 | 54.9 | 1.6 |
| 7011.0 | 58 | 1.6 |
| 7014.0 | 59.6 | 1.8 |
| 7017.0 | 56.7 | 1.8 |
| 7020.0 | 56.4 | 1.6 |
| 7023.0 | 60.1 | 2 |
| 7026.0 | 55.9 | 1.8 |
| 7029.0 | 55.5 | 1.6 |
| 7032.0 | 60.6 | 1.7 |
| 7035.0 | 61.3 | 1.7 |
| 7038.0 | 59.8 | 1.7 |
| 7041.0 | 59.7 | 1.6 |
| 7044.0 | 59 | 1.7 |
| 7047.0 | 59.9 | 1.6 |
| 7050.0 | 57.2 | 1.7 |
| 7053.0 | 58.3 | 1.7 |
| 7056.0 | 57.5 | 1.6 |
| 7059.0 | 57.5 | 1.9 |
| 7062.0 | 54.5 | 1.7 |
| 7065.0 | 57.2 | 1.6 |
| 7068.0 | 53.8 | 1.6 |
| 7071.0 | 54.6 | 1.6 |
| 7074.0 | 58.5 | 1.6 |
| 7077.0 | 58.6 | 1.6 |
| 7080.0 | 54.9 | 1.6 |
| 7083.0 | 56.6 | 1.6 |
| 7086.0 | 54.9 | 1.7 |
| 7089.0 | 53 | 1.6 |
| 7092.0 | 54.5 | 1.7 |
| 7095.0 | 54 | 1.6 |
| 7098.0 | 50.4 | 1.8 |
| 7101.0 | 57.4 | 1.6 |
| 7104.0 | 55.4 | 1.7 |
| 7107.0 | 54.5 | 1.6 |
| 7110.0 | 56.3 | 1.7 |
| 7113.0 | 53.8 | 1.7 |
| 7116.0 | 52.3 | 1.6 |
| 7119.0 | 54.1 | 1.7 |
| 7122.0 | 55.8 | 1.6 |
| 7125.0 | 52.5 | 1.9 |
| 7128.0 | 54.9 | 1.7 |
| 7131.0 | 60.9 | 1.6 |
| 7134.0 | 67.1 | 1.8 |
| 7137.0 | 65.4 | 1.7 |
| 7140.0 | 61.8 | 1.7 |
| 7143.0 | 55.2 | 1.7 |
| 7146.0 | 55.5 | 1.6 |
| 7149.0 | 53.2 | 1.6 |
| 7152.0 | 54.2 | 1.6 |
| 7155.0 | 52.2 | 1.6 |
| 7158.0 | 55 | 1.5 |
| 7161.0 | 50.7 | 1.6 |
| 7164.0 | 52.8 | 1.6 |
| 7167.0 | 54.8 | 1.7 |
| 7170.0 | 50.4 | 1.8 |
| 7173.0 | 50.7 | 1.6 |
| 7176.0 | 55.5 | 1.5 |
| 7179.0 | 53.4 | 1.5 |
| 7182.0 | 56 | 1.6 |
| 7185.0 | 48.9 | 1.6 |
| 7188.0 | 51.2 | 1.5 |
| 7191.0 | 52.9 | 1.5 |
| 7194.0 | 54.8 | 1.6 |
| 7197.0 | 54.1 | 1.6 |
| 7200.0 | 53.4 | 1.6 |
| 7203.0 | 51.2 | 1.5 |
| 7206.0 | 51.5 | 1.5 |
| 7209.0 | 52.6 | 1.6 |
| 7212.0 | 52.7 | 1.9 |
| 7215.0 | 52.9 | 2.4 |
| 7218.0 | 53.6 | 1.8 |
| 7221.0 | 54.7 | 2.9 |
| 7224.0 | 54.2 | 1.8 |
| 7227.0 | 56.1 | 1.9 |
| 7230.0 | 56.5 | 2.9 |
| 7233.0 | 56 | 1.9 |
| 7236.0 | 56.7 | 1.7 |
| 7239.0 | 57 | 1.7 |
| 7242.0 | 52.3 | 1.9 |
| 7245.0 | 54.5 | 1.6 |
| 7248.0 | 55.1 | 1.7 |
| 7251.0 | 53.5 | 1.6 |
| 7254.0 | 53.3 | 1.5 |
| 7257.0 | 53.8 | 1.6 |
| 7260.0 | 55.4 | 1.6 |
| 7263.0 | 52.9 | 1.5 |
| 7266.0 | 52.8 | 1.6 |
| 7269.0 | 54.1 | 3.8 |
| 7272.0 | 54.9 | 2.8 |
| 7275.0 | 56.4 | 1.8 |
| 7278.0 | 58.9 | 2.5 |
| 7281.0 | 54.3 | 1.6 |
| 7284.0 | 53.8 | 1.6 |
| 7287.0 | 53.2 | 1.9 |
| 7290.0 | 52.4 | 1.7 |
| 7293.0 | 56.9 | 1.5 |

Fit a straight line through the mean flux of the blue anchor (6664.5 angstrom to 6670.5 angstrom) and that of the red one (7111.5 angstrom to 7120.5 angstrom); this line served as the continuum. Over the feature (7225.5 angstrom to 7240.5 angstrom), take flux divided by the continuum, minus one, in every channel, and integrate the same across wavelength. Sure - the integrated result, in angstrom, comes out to 1.5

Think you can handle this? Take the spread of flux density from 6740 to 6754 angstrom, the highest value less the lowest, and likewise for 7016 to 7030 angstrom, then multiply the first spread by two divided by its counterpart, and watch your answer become 2.5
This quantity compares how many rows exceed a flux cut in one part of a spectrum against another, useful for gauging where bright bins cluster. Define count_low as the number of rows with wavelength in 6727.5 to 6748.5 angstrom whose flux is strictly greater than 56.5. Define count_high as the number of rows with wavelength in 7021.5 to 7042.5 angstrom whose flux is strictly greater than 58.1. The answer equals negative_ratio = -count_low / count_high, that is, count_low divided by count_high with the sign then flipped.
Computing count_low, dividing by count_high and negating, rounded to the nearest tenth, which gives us -1.4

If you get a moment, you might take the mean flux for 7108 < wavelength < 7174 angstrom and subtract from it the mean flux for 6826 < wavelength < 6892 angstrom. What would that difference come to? -2.0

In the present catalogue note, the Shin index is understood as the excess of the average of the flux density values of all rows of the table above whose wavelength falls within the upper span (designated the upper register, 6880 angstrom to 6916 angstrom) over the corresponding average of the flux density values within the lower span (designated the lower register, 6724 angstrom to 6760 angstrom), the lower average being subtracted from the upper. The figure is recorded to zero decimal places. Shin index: -14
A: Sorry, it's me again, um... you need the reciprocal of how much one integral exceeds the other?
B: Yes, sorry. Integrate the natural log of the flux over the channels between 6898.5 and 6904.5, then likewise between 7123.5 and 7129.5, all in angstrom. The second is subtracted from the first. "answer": 2.6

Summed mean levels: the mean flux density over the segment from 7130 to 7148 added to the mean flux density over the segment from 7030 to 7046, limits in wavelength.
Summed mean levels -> 121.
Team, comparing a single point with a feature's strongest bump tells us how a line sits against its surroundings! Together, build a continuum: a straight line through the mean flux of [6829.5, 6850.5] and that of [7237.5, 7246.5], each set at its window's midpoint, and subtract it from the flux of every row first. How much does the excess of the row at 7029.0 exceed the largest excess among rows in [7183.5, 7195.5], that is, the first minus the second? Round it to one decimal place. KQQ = -0.5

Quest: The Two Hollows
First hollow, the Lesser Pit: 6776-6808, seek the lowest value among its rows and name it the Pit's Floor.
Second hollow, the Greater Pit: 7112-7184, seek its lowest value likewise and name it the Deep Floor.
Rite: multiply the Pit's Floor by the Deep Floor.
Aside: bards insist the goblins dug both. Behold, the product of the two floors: 2661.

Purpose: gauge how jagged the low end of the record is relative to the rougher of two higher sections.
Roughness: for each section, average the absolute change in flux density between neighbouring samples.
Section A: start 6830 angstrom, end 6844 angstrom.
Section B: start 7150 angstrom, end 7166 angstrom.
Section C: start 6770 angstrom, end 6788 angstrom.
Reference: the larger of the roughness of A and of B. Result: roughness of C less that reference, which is -1.7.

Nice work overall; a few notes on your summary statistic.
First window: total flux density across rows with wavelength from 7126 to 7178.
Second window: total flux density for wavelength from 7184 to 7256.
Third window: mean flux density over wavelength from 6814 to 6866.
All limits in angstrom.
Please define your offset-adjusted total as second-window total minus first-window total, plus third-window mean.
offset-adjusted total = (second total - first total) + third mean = 397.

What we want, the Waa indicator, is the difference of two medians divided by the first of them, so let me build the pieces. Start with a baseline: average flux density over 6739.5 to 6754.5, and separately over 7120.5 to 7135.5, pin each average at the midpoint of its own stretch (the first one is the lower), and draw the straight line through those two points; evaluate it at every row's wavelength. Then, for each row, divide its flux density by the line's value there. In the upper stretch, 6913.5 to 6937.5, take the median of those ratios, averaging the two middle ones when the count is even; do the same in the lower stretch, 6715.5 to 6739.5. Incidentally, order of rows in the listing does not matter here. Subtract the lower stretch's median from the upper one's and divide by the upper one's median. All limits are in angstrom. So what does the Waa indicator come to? -0.60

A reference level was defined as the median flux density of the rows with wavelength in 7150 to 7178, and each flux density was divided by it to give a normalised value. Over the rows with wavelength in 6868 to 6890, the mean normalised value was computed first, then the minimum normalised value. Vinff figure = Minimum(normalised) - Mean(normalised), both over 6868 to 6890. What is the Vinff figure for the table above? -0.054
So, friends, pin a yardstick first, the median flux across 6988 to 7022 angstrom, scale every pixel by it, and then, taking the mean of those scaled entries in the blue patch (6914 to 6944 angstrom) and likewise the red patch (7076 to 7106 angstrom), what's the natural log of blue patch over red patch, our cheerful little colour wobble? 0.056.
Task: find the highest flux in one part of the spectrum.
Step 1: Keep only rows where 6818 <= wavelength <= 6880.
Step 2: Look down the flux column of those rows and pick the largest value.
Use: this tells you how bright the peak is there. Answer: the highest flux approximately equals 60.1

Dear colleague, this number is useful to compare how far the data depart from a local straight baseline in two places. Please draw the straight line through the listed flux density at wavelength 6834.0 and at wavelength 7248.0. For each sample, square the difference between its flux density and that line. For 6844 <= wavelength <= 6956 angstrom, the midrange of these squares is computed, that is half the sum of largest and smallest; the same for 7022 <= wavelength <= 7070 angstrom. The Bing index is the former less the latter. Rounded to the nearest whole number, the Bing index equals 10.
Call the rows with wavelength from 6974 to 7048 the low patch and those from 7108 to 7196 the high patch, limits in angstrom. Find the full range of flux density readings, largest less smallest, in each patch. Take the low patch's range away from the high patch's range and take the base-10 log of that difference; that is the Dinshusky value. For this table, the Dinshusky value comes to 1.1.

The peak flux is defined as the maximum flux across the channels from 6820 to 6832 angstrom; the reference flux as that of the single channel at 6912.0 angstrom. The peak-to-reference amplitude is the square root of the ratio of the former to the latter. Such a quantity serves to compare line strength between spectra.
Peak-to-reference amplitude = 1.008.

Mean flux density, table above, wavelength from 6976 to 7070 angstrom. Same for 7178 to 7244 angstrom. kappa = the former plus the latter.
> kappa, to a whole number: 112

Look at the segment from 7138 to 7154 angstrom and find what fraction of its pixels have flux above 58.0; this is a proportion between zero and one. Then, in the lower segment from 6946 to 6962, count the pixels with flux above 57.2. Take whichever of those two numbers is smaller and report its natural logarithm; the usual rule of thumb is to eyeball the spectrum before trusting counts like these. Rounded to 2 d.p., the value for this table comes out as -1.61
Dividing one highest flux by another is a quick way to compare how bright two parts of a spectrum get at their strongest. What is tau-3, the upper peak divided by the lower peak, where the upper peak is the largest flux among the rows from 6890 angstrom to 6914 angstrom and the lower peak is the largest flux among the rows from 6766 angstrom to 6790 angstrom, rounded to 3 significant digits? 1.08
